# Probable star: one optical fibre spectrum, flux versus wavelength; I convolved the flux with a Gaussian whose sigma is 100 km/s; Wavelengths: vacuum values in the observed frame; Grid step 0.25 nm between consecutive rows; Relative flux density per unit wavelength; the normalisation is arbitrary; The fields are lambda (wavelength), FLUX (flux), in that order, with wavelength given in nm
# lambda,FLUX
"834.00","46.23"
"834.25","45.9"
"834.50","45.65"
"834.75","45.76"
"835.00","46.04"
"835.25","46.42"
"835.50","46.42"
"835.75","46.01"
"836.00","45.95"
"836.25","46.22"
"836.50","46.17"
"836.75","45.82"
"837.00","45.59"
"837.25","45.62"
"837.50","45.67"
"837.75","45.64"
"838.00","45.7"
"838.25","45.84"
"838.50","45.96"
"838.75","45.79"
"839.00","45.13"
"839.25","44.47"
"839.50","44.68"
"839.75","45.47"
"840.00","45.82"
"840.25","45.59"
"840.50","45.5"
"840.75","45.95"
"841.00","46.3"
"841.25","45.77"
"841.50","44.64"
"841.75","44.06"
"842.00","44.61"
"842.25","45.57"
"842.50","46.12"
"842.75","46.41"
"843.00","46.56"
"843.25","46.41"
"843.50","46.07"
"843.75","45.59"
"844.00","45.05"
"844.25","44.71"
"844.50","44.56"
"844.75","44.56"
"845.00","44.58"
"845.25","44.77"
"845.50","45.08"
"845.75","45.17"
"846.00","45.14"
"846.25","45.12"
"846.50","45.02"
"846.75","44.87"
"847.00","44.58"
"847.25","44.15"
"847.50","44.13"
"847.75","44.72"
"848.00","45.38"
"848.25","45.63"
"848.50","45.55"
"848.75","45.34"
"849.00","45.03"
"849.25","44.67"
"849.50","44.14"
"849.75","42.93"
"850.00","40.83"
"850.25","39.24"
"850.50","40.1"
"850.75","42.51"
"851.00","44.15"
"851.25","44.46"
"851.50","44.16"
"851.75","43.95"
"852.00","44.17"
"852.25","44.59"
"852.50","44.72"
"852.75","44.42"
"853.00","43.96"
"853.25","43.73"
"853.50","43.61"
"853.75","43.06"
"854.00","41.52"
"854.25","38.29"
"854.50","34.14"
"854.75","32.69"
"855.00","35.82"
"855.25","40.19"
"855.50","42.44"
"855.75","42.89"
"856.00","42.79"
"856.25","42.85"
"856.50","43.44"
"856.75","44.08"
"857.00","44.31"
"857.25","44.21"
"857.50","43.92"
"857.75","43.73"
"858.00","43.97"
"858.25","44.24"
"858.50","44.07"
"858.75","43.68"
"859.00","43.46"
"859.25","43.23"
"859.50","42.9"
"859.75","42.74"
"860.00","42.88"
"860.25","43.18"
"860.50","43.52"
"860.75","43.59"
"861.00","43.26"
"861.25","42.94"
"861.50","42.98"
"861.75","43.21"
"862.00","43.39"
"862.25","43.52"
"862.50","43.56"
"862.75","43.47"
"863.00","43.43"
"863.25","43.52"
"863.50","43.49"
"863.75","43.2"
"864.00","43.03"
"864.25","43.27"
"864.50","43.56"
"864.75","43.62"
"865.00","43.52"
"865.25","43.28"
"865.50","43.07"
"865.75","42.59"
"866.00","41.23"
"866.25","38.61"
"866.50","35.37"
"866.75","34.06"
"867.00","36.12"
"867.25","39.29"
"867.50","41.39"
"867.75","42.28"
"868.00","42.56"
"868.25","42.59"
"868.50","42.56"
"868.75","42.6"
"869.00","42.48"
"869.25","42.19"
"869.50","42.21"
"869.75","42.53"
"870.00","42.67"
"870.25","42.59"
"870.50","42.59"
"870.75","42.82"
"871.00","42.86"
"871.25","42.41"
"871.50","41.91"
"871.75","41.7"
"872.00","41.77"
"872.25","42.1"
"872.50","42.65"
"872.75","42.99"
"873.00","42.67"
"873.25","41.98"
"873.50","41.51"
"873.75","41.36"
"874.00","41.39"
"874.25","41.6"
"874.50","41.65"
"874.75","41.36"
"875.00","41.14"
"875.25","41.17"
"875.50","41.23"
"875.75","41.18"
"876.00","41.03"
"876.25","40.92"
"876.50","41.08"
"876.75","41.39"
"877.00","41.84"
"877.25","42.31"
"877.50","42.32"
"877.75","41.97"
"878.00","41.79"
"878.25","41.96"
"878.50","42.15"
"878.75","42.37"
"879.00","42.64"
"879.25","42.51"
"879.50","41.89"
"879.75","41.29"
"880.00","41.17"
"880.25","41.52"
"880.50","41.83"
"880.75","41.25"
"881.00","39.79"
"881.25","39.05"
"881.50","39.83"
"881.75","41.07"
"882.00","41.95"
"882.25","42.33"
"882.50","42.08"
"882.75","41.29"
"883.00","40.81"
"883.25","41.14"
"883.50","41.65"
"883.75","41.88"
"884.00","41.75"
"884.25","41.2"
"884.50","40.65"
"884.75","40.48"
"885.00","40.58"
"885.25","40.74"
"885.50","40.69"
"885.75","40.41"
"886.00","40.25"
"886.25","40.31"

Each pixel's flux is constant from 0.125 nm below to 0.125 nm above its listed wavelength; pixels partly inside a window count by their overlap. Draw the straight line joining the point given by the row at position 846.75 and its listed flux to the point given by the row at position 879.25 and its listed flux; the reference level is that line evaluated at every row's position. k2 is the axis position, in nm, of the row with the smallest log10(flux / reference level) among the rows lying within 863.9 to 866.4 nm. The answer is 866.25 nm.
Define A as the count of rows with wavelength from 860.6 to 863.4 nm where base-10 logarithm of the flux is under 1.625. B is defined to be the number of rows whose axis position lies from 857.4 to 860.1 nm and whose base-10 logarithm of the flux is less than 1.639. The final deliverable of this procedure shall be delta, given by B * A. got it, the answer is 0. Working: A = 0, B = 5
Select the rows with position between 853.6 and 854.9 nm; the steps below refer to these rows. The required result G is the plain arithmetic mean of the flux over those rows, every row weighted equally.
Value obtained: 37.9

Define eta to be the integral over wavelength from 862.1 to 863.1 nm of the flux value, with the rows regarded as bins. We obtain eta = 43.5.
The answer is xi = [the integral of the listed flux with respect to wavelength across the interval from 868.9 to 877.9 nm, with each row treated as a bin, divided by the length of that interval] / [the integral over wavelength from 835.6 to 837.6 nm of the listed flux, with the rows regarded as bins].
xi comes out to 0.46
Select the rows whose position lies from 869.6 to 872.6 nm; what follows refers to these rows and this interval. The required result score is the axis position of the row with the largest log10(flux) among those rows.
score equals 871.00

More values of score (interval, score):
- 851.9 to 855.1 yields 852.50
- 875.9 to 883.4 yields 879.00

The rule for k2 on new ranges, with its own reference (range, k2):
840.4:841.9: 841.75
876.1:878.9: 876.25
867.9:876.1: 876.00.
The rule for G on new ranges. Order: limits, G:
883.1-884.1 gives 41.6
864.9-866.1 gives 42.7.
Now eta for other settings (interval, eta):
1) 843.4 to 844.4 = 45.3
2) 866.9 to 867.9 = 39.9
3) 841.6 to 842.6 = 45.1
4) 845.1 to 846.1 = 45.0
